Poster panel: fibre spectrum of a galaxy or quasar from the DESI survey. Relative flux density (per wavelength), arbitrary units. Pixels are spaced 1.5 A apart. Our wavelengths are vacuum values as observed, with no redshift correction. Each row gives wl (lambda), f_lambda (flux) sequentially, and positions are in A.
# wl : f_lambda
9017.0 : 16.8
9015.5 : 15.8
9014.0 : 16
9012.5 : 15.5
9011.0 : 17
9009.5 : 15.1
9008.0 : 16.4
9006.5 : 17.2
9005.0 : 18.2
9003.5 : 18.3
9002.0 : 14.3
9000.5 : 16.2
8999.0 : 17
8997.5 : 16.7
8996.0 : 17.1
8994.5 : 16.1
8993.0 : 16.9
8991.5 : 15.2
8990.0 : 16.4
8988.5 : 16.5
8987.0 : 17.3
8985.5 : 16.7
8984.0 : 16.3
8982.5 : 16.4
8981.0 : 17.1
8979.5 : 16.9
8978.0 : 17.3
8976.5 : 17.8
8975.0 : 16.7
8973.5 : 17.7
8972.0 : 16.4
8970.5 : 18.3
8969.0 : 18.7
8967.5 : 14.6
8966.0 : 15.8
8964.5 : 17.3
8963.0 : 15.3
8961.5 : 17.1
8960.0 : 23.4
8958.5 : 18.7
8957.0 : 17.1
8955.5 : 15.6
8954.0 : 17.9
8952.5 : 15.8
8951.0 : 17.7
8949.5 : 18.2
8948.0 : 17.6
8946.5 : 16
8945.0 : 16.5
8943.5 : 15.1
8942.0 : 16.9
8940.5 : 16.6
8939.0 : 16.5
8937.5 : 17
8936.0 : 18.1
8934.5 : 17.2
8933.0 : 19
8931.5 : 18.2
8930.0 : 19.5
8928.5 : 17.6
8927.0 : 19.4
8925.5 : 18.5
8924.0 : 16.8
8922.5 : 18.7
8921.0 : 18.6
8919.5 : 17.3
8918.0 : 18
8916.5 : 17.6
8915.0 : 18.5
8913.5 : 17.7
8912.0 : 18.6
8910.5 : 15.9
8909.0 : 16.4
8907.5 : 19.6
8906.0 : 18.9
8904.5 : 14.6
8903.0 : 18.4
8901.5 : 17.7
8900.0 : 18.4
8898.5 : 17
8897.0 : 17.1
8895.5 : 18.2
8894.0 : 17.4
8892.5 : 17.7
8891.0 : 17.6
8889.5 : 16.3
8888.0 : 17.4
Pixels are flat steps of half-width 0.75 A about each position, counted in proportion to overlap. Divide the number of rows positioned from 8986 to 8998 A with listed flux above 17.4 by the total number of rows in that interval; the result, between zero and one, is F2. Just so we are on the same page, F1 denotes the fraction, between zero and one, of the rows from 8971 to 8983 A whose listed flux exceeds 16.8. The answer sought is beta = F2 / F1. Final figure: 0.0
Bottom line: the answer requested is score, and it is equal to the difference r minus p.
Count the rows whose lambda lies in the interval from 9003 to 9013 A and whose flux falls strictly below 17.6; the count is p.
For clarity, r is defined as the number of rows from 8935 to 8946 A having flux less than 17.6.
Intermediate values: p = 5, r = 6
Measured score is 1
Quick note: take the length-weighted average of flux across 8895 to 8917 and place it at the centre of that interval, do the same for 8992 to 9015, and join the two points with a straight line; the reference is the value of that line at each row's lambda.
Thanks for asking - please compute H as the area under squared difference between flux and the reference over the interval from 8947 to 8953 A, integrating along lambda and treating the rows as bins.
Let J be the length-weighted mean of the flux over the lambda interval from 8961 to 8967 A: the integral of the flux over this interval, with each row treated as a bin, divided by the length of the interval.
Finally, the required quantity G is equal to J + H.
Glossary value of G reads 21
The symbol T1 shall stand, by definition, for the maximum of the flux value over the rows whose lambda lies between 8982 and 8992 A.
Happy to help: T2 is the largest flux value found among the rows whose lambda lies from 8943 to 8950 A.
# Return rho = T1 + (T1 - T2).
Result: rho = 16.4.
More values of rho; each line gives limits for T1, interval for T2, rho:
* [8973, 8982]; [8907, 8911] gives 16.0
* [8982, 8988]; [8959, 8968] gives 11.2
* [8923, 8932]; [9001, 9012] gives 20.7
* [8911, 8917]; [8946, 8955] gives 19.0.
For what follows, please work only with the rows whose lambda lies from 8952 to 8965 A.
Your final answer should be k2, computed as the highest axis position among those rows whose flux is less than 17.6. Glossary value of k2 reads 8964.5 A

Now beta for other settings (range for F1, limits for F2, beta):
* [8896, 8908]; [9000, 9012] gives 0.3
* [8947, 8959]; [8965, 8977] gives 0.7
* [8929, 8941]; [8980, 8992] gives 0.0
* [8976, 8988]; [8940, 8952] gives 0.6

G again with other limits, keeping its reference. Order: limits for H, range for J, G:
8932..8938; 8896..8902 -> 23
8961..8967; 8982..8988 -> 24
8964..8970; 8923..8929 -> 34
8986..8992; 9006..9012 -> 20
